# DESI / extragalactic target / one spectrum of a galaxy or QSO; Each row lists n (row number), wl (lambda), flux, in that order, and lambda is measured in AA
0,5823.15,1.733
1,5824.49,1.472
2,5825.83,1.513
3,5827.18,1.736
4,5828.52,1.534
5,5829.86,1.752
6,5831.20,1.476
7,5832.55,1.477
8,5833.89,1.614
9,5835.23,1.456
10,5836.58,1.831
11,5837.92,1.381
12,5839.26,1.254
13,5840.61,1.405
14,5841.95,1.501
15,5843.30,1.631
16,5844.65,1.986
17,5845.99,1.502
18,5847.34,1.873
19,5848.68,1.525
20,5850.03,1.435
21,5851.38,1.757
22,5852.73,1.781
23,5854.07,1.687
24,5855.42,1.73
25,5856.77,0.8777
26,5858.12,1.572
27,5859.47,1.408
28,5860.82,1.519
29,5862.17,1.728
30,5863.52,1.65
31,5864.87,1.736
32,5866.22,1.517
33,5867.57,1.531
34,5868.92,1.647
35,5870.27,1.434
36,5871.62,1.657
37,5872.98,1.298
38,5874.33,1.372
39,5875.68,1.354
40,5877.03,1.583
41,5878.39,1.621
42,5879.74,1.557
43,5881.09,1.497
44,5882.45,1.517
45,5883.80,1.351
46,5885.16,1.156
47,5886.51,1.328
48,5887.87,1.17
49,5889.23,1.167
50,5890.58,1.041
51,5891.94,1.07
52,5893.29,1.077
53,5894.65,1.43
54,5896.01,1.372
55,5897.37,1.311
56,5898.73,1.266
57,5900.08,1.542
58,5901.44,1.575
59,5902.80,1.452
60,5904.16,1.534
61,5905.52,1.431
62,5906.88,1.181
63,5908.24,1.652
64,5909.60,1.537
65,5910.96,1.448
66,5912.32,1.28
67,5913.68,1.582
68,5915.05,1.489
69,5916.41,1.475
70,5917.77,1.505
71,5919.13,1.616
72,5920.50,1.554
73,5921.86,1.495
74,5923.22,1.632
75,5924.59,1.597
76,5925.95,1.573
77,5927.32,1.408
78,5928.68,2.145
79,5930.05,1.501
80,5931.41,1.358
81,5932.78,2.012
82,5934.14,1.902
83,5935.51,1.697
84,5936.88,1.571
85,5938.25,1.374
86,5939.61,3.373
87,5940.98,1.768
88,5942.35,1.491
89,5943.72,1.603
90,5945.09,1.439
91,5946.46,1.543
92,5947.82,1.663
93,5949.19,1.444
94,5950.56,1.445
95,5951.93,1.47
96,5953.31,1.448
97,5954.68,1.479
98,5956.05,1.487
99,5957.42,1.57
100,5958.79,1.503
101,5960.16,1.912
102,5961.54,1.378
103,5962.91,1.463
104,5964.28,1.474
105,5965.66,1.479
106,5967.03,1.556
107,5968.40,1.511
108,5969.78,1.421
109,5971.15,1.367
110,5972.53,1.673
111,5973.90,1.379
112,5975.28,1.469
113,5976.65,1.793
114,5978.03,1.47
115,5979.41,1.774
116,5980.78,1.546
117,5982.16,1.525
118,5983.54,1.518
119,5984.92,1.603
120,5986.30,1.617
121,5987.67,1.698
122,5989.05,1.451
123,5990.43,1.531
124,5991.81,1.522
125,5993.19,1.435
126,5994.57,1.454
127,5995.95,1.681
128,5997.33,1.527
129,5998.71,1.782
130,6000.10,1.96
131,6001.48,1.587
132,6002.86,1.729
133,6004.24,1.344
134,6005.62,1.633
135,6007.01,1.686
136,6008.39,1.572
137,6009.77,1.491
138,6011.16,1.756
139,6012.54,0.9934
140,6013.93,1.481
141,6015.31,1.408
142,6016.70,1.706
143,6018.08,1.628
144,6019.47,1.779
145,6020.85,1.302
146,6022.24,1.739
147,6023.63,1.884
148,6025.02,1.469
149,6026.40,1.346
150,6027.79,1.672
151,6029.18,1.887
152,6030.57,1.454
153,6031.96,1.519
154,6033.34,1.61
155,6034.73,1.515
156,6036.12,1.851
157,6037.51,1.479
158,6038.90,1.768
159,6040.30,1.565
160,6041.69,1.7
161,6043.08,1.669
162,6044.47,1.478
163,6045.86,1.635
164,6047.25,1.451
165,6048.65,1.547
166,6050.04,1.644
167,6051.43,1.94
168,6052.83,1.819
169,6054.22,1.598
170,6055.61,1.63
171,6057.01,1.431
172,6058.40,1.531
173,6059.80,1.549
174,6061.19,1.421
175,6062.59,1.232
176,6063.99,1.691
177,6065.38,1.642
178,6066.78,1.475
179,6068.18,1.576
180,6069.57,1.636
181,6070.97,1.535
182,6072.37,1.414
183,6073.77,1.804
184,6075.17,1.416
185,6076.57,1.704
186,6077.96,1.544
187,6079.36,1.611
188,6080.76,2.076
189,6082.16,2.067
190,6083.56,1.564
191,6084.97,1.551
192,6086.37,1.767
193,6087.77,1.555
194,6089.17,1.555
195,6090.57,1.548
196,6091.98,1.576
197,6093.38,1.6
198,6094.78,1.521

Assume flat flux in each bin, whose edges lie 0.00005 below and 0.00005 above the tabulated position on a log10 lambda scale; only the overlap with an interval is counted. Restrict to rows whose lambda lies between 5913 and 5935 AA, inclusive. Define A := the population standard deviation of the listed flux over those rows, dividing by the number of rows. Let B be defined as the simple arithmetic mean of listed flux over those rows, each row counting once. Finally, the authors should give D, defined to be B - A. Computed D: 1.40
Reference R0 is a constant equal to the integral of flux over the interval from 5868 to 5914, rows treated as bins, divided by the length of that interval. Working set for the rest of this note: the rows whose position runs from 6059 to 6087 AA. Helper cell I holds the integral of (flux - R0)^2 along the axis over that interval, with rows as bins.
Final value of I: 2.4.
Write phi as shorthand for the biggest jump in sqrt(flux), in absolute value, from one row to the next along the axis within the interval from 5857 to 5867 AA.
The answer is 0.086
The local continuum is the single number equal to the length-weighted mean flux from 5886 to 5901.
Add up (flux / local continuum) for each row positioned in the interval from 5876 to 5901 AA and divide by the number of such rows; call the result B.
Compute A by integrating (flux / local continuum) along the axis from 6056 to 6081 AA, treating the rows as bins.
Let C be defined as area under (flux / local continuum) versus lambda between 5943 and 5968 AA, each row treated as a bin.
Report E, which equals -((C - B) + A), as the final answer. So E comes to -60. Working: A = 31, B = 1.06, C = 30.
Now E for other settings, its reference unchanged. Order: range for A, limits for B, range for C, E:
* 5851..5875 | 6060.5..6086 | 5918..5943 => -63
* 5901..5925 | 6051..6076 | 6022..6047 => -60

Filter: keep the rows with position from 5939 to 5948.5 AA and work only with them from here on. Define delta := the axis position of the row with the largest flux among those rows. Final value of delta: 5939.61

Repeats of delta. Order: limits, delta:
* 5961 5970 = 5967.03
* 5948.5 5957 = 5956.05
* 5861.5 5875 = 5864.87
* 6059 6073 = 6063.99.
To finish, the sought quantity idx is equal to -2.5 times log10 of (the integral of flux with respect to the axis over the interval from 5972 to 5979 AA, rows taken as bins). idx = -2.598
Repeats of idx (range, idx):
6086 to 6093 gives -2.618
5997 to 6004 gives -2.690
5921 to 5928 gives -2.583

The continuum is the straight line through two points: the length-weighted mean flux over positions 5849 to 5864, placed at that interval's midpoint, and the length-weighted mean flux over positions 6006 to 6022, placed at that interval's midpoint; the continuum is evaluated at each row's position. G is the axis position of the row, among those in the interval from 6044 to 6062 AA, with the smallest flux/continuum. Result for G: 6061.19 AA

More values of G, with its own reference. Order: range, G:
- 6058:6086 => 6062.59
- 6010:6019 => 6012.54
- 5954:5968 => 5961.54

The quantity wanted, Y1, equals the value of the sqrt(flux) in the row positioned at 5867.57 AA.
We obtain 1.24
